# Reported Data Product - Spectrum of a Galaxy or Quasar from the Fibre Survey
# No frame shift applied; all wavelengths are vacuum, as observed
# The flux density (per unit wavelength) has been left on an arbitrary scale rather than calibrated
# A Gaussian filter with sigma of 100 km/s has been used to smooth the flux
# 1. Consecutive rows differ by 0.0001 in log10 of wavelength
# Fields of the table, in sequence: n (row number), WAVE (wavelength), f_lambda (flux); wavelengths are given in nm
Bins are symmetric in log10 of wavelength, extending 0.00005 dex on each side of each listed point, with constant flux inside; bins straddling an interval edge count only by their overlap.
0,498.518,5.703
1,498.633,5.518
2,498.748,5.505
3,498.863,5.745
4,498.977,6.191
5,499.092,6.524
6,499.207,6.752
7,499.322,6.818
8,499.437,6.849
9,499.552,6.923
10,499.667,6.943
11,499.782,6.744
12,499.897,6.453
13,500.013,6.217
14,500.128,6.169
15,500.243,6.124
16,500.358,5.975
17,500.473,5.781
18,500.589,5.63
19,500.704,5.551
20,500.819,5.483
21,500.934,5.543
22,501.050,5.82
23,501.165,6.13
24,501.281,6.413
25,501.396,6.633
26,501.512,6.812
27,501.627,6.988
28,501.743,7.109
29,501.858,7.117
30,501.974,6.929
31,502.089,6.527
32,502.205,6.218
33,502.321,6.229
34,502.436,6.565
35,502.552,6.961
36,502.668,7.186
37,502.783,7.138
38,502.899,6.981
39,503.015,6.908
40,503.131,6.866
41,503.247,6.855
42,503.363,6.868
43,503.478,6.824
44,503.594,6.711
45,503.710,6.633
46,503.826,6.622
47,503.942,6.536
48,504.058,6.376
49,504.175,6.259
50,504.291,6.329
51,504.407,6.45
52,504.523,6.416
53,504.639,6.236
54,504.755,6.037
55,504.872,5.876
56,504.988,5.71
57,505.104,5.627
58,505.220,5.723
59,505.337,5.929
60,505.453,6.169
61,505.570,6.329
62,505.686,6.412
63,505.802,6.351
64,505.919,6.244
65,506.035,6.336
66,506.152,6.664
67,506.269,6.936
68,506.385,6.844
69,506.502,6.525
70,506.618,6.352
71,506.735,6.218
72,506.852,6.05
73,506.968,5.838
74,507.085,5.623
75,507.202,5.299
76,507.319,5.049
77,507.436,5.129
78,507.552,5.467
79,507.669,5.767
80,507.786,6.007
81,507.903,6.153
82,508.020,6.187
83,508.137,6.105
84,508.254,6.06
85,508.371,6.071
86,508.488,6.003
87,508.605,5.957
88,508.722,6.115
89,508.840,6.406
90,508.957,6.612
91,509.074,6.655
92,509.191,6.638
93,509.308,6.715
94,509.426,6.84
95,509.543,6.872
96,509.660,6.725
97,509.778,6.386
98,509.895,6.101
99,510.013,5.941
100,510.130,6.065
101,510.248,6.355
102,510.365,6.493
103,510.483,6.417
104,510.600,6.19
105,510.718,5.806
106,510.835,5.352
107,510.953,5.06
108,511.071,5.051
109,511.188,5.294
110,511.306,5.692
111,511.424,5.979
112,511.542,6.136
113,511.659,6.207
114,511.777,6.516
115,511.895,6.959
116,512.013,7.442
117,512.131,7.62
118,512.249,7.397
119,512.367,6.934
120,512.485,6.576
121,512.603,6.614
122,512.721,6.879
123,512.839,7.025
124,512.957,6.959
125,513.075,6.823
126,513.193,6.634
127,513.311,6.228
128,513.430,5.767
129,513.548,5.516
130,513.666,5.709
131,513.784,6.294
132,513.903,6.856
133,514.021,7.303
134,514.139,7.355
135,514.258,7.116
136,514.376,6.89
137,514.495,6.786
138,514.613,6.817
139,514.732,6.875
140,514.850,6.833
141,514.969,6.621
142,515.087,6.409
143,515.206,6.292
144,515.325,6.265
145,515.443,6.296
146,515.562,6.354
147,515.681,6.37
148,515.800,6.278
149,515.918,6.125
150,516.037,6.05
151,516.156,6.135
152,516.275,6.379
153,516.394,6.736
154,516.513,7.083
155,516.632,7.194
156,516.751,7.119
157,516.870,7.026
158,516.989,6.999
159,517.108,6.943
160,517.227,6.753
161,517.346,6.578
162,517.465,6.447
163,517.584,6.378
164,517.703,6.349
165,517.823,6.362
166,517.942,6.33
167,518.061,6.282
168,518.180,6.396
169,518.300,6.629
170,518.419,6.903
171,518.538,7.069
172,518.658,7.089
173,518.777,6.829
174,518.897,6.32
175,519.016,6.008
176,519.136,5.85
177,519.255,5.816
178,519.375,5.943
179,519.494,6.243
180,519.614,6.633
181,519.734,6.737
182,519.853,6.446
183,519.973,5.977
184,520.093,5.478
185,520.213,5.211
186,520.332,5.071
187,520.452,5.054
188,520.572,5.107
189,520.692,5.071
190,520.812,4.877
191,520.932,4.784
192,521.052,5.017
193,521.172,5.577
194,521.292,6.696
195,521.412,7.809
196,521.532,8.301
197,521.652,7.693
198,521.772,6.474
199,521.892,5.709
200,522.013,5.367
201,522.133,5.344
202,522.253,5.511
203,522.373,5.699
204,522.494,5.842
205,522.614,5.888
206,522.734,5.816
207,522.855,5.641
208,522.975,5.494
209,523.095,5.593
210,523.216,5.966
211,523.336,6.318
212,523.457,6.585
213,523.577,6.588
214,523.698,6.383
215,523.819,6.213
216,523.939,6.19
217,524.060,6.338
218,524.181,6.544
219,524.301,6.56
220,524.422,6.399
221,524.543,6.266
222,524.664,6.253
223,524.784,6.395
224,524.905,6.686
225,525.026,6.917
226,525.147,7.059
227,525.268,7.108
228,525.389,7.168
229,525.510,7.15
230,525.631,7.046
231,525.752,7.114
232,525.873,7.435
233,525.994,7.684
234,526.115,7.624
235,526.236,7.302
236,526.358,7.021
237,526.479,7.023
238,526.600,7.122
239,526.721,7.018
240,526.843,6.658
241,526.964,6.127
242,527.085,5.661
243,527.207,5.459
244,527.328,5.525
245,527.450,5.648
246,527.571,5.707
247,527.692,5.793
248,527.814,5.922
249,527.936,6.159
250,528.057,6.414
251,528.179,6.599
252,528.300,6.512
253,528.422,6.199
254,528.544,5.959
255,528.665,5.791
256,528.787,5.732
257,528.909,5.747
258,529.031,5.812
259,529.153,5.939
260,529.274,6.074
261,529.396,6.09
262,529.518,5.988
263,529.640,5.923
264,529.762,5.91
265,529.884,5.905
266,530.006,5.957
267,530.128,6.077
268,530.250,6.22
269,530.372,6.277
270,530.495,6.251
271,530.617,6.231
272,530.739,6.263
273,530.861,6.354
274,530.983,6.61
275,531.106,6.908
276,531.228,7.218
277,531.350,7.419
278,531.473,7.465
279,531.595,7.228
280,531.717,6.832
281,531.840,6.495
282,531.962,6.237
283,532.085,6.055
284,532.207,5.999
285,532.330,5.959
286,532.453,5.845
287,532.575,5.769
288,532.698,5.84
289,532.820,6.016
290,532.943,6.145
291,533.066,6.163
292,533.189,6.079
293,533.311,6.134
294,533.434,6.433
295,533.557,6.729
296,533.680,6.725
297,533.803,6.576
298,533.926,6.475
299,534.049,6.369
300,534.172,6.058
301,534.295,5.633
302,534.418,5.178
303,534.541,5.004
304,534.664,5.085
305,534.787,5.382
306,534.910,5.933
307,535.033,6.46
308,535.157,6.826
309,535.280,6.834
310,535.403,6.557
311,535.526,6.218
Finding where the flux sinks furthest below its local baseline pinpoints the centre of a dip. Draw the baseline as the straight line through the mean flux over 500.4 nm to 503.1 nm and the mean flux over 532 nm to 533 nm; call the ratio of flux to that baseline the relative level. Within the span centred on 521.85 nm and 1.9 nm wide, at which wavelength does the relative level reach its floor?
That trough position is 520.932 nm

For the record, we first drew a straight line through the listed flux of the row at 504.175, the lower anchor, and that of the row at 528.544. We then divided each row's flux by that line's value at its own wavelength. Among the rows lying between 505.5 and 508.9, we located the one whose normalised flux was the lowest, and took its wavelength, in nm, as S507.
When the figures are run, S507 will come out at 507.319 nm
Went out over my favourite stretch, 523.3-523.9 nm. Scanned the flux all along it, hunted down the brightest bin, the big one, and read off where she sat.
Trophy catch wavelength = 523.577 nm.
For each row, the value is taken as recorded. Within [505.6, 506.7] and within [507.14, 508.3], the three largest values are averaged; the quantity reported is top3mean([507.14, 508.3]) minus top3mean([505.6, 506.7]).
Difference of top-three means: -0.67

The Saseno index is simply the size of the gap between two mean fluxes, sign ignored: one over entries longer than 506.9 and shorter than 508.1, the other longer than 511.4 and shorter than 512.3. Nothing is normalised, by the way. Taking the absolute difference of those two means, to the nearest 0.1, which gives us 1.1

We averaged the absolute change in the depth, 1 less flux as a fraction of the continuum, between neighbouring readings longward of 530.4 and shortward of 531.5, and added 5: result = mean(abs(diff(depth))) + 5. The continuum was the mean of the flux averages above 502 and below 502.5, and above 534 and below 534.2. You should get 5.02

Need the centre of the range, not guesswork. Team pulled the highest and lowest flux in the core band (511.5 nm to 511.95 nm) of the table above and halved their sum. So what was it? 6.5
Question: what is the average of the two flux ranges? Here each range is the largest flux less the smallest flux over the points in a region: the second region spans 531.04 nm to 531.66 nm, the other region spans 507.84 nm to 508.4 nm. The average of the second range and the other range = 0.34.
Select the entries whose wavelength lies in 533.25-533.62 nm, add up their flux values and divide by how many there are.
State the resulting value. 6.4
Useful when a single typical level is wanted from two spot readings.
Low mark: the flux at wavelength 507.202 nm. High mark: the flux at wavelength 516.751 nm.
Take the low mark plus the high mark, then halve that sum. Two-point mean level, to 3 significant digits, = 6.21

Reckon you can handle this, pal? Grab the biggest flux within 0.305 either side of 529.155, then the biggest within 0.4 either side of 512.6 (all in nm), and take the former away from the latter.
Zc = 1.3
